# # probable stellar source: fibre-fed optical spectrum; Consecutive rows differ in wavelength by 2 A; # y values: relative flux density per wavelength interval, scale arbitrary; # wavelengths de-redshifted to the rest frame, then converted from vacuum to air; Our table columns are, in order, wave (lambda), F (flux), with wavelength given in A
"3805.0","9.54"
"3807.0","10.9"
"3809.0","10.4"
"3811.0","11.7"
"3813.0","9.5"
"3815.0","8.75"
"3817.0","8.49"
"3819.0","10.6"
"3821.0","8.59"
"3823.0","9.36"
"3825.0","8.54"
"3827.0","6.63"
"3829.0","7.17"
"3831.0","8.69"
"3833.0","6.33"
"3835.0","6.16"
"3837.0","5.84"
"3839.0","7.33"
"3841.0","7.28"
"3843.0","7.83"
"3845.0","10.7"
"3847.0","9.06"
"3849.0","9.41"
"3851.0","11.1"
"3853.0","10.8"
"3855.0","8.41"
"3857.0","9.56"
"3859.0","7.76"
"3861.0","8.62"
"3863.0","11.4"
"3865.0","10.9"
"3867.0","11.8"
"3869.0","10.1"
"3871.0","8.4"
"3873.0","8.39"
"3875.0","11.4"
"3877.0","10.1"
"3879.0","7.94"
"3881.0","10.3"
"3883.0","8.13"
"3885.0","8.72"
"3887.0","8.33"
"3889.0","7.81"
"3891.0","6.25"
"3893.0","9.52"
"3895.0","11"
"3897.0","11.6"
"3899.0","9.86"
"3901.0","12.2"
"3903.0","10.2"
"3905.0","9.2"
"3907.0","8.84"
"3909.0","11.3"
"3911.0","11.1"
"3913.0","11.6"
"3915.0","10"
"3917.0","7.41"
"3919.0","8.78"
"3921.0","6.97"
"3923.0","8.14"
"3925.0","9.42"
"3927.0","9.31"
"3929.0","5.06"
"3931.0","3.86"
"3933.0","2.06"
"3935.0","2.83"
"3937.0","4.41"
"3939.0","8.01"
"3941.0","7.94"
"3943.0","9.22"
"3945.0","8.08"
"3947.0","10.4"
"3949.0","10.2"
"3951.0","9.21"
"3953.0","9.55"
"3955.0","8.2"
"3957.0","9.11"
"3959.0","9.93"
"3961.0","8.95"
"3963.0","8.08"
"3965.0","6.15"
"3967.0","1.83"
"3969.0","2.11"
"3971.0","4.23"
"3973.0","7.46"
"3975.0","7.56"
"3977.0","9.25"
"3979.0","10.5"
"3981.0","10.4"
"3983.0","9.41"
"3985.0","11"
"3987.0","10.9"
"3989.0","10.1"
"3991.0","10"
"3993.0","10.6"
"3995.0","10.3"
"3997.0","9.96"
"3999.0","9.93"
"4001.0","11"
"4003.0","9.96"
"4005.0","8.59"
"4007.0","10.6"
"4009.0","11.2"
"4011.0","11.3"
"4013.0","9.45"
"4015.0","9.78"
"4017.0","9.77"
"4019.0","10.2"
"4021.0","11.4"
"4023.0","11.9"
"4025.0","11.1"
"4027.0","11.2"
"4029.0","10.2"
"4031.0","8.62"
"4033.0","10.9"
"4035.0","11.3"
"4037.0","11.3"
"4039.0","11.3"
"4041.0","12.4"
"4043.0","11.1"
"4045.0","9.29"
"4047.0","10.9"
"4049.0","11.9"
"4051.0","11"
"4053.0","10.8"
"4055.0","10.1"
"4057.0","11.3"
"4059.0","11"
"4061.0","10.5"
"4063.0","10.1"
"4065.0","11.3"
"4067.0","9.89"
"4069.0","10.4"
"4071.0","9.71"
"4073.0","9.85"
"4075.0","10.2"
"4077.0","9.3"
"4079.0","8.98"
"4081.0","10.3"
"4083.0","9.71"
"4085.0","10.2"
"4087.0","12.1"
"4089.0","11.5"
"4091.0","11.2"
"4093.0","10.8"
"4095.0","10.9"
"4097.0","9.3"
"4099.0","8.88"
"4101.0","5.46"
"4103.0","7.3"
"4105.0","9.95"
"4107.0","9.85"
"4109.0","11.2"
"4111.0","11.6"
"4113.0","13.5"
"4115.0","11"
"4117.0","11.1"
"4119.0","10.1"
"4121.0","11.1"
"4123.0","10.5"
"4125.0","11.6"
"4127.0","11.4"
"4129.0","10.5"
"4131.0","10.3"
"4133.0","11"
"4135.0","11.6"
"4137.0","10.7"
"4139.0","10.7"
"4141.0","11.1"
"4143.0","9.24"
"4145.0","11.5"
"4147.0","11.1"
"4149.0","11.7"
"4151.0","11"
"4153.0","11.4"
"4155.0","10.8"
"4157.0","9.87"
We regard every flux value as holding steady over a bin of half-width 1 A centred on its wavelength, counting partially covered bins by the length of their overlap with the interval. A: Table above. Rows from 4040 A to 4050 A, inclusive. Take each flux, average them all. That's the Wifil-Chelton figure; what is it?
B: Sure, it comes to 11.1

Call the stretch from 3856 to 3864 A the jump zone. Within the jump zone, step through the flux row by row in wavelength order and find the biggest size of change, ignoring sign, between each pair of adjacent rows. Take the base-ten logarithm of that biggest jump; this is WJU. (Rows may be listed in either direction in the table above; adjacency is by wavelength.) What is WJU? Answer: 0.44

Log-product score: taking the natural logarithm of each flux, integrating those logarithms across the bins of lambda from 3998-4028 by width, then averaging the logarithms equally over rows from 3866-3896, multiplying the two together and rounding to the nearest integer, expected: 155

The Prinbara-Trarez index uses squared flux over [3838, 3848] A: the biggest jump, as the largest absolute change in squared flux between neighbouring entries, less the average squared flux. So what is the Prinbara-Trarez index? -20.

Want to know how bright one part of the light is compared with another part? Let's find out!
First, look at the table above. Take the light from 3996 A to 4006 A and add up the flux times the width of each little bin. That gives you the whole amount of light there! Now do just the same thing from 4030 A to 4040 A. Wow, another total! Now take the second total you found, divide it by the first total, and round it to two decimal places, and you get 1.08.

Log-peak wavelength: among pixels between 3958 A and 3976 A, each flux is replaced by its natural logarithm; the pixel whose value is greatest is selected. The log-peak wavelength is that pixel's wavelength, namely 3959.0 A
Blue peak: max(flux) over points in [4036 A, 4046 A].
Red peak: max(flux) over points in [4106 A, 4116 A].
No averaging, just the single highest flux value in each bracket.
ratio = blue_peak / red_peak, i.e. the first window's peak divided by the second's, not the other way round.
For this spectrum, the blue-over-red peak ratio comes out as 0.92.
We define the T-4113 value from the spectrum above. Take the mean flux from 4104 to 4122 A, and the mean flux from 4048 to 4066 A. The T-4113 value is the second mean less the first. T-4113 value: 0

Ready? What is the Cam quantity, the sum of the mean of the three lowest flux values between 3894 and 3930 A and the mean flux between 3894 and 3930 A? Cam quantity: 16.0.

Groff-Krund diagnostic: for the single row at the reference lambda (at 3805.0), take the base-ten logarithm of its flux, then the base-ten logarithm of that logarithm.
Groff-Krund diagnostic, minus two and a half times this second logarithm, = 0.02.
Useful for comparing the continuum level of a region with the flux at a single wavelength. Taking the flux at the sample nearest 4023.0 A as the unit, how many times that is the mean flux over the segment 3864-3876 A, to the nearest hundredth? 0.85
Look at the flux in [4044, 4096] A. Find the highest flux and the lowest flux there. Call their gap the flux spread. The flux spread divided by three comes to 1.0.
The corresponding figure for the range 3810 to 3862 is 2.0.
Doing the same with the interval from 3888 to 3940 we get 3.4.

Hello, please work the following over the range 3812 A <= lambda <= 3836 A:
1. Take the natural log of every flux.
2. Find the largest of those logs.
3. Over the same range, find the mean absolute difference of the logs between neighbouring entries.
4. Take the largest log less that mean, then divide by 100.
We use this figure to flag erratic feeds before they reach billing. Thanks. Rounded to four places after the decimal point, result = 0.0222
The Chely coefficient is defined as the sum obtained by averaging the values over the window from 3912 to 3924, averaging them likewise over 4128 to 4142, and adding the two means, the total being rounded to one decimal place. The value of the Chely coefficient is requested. 19.7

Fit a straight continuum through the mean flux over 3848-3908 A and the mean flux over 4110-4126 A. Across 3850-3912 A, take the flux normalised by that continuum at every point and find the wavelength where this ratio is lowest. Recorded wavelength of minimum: 3891.0 A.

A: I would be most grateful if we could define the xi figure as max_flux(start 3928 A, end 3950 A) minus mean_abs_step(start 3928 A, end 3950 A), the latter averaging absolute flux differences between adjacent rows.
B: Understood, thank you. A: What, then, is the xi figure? 9.0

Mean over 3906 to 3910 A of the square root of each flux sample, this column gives 3.17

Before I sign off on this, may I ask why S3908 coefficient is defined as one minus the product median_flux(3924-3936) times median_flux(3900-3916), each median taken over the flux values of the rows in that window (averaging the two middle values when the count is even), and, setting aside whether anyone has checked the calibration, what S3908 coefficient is -46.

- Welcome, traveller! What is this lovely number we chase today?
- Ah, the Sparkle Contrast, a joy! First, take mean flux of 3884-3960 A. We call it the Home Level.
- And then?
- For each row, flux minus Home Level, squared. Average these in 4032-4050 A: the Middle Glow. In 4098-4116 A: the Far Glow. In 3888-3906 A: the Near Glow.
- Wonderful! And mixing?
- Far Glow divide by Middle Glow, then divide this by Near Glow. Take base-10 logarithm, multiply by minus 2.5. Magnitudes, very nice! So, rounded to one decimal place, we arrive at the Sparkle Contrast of 1.7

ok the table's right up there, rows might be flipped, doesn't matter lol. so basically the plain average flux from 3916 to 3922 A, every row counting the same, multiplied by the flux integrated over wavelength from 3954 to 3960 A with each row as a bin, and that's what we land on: 421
